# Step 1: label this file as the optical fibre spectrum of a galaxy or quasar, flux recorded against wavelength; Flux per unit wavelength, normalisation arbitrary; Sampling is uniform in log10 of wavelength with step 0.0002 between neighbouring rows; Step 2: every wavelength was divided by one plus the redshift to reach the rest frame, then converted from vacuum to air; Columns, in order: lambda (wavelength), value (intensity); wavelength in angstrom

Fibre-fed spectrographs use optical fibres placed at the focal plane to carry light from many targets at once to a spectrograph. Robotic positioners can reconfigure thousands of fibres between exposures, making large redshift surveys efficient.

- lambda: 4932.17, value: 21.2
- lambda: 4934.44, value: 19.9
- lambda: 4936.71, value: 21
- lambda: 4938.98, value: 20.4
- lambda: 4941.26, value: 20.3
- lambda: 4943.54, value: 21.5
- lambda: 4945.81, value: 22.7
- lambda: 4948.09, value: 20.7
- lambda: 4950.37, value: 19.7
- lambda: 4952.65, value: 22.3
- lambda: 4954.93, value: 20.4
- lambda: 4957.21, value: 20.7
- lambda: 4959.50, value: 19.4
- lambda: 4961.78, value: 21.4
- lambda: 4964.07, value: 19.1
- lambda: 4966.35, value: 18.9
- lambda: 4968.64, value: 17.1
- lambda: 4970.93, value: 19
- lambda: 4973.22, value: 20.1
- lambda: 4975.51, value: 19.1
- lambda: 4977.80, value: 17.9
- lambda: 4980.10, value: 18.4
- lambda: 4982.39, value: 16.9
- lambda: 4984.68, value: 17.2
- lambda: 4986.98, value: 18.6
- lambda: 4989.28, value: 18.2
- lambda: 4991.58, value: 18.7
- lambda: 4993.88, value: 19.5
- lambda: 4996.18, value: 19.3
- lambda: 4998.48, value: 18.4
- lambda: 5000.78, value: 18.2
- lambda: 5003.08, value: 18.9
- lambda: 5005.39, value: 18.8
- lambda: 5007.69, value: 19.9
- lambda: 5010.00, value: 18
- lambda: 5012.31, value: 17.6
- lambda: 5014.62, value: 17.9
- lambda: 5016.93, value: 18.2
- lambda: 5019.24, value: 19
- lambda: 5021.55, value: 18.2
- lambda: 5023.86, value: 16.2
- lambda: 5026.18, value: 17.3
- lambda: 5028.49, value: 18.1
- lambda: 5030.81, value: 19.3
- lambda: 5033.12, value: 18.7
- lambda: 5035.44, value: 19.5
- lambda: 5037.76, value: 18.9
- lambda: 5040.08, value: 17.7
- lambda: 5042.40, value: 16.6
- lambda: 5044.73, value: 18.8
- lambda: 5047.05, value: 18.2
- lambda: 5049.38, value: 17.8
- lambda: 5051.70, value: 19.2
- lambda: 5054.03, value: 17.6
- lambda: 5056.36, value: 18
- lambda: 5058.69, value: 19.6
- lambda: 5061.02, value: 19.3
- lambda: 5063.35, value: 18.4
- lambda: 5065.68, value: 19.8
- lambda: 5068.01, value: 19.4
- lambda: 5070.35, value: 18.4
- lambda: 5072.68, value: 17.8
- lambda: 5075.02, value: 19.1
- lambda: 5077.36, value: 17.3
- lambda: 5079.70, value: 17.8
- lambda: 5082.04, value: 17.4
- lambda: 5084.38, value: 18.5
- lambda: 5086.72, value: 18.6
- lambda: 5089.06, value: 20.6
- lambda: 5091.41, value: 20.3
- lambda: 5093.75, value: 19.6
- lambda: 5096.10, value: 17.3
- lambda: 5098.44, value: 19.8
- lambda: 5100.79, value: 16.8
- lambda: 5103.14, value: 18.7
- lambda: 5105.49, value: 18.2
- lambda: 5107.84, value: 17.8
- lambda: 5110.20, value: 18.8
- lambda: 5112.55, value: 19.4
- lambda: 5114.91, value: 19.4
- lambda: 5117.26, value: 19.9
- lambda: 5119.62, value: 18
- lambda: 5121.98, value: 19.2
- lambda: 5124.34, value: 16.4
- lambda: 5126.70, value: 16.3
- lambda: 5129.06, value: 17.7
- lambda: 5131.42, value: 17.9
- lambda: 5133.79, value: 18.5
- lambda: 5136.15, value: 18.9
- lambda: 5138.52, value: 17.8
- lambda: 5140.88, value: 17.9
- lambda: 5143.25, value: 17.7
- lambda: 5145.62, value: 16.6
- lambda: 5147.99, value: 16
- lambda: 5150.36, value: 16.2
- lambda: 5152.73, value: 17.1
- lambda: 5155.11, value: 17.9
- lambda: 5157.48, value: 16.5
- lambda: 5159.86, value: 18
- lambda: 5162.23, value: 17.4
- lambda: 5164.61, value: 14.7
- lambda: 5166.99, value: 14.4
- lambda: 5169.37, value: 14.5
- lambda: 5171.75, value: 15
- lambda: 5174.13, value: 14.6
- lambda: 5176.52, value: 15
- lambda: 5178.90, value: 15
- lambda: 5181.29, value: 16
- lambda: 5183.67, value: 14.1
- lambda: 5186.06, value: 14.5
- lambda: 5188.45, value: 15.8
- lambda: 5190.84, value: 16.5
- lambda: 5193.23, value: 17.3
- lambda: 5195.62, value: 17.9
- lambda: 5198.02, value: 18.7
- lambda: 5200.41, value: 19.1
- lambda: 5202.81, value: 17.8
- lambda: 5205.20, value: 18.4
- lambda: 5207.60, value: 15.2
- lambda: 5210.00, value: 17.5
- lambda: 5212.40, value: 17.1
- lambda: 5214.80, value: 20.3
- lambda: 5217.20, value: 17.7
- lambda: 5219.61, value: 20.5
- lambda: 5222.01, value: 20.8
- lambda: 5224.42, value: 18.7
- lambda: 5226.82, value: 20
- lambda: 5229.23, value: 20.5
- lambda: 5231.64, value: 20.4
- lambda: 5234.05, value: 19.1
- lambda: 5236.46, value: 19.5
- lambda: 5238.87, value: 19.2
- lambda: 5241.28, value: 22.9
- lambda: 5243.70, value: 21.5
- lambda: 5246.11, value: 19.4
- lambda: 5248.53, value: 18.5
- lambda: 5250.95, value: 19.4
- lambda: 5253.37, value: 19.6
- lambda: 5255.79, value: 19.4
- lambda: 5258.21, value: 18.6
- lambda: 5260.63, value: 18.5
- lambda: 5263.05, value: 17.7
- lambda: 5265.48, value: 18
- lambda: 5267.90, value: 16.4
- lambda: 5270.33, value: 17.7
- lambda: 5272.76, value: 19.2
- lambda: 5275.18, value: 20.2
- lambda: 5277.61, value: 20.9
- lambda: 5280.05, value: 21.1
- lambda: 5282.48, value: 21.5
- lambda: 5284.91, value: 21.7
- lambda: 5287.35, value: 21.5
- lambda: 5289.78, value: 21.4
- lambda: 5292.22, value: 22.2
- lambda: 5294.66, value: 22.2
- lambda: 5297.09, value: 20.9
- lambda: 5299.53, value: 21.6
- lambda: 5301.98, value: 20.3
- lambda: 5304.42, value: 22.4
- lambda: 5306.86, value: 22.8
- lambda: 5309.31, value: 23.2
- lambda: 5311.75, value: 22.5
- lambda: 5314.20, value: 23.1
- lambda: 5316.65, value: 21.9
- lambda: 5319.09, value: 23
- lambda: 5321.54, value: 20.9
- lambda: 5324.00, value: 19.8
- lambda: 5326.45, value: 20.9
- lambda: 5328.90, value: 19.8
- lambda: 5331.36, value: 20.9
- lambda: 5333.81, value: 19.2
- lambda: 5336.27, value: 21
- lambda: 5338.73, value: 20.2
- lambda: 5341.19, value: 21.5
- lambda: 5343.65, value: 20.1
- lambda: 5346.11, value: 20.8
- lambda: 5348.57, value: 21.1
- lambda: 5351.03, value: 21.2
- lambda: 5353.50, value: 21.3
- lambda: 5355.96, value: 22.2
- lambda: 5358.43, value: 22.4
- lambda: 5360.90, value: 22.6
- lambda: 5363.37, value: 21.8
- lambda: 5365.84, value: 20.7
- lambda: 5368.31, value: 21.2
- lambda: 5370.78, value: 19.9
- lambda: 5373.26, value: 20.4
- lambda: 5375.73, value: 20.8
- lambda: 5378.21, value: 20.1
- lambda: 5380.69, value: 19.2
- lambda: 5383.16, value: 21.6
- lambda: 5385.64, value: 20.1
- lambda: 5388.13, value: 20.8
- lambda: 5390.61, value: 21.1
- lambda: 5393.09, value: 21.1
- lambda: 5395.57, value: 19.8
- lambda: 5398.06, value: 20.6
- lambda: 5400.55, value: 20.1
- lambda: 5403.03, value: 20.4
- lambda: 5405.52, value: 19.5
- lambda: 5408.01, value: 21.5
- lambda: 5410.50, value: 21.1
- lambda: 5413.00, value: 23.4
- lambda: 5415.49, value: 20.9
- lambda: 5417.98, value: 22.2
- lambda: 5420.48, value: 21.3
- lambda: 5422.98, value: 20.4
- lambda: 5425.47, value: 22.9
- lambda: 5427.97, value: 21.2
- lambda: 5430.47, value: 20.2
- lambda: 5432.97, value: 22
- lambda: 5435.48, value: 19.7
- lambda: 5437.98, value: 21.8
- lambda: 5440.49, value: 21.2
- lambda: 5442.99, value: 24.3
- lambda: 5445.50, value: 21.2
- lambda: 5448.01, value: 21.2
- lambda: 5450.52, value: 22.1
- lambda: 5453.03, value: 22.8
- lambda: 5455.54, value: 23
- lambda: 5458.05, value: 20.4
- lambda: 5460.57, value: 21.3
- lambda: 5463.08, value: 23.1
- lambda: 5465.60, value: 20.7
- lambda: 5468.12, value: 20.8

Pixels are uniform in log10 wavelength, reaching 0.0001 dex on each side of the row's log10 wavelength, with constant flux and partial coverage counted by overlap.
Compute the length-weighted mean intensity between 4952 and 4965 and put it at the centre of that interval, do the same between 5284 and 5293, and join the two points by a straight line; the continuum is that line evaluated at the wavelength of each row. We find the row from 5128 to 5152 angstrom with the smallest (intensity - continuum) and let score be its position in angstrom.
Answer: 5147.99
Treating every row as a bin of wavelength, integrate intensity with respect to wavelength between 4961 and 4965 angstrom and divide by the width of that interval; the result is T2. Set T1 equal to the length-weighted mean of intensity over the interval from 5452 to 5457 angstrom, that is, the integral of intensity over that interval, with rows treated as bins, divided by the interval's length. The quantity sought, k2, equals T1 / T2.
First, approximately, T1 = 23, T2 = 20.2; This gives 1.13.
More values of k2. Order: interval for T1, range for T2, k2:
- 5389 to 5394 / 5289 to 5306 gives 0.98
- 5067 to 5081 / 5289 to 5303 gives 0.85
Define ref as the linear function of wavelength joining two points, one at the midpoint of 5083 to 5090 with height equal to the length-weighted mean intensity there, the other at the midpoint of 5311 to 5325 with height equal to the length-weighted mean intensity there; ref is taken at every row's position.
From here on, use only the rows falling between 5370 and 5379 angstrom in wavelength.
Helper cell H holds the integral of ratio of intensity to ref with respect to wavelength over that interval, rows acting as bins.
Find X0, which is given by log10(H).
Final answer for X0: 0.91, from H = 8.1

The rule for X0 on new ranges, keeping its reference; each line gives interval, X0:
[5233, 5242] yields 0.94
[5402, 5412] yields 0.96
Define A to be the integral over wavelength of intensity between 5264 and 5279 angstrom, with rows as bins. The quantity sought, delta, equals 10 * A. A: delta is 2810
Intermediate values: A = 281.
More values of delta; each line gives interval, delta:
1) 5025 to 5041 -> 2962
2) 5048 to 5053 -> 923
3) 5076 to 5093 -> 3175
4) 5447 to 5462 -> 3275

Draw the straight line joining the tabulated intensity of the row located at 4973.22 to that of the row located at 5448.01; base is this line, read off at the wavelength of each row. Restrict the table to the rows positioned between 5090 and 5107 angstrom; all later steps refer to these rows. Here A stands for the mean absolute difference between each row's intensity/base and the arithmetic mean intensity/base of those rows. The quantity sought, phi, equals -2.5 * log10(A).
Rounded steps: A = 0.0523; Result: 3.20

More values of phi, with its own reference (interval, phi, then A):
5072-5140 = 3.37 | 0.0447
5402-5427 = 3.42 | 0.0430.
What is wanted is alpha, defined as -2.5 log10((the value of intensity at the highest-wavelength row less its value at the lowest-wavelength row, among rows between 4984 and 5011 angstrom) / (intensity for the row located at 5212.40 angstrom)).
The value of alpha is 3.3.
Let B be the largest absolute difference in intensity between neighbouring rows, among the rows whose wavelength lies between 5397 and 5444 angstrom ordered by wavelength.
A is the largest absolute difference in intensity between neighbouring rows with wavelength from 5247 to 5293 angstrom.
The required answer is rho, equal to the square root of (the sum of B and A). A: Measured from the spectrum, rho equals 2.17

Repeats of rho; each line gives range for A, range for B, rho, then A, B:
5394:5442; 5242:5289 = 2.14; 2.50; 2.1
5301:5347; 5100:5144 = 2.21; 2.10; 2.8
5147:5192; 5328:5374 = 2.12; 2.70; 1.8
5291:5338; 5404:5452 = 2.28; 2.10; 3.1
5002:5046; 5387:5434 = 2.17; 2.20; 2.5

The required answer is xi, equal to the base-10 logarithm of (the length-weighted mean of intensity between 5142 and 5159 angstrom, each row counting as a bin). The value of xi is 1.23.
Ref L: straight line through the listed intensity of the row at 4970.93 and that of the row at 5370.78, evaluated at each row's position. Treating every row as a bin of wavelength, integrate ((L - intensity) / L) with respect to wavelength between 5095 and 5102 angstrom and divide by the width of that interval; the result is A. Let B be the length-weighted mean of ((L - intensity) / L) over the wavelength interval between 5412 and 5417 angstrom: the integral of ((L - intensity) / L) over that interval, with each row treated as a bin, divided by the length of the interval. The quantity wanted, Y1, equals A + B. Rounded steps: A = 0.07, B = -0.10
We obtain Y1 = -0.037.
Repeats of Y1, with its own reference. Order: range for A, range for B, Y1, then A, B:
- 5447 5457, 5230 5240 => -0.109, -0.11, 0.00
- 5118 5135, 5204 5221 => 0.154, 0.08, 0.07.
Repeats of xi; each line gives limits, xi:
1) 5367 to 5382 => 1.31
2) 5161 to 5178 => 1.18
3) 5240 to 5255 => 1.30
